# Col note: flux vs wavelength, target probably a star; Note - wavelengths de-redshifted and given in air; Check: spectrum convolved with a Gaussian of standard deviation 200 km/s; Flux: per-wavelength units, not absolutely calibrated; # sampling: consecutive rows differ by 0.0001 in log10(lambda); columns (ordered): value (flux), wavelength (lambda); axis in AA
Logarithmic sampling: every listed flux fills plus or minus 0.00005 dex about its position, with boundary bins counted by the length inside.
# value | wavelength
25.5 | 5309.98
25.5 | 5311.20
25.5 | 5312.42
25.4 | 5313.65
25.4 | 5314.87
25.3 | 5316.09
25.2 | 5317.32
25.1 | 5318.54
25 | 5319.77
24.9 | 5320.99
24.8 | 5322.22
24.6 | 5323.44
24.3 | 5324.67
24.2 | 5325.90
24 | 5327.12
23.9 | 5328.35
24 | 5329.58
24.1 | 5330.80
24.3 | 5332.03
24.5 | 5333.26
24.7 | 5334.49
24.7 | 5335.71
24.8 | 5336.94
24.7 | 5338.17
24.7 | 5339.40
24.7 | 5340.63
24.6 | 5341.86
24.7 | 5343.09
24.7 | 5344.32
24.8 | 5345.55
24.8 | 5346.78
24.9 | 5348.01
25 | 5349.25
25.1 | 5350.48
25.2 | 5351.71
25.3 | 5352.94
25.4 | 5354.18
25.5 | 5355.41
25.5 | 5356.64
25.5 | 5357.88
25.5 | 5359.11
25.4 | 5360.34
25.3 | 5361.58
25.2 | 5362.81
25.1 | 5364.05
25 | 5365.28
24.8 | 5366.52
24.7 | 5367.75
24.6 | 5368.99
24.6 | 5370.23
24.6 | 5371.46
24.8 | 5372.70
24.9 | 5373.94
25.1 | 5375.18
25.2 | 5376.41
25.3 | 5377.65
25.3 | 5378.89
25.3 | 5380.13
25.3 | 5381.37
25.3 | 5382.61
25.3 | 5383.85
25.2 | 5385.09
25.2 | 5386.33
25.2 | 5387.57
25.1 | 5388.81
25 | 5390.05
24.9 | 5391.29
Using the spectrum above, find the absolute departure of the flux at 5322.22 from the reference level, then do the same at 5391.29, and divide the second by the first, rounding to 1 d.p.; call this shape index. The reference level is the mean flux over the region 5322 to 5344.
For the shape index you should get 1.3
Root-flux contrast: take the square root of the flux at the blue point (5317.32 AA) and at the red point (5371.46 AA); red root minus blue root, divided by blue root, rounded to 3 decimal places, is -0.012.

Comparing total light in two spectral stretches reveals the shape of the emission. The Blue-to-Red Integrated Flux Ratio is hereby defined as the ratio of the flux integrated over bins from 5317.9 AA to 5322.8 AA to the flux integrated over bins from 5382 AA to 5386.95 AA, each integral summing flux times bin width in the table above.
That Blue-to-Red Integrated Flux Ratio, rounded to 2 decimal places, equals 0.98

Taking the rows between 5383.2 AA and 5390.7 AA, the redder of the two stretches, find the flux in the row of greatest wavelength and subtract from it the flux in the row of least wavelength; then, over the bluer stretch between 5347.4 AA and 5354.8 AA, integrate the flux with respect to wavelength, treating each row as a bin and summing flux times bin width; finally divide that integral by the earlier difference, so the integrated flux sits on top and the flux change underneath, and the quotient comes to -620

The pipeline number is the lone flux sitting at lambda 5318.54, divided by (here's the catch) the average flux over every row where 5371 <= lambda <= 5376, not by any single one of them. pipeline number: 1.01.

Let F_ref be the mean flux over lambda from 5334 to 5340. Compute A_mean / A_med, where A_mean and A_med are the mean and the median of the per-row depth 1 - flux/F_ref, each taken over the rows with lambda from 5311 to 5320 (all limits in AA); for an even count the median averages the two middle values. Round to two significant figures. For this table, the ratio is 0.92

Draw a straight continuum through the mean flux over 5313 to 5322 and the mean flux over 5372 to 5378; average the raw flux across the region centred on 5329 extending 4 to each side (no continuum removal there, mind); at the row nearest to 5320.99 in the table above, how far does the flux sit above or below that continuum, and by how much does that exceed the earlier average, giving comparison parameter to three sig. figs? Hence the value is -24.4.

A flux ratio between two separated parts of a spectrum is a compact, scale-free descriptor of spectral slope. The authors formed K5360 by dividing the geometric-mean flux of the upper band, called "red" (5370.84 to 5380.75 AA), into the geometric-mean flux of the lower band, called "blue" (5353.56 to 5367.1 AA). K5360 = 1.009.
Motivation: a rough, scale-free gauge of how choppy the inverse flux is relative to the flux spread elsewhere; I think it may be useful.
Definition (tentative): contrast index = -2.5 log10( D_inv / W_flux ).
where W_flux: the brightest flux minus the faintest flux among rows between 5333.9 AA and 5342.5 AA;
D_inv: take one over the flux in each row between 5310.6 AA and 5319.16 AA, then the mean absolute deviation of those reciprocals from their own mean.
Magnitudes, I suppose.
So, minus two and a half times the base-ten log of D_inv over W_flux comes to 7.55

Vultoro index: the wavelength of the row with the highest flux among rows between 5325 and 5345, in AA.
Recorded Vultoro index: 5336.94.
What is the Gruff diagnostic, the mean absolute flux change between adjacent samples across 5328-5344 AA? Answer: 0.100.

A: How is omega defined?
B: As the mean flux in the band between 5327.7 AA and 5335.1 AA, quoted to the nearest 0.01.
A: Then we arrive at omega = 24.25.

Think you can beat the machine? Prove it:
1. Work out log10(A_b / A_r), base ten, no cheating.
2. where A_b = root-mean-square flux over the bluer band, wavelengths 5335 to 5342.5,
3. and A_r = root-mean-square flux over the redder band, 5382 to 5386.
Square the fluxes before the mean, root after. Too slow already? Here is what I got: -0.010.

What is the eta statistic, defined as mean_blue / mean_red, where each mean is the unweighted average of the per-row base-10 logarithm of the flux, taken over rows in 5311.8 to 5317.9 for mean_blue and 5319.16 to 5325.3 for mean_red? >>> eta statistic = 1.008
